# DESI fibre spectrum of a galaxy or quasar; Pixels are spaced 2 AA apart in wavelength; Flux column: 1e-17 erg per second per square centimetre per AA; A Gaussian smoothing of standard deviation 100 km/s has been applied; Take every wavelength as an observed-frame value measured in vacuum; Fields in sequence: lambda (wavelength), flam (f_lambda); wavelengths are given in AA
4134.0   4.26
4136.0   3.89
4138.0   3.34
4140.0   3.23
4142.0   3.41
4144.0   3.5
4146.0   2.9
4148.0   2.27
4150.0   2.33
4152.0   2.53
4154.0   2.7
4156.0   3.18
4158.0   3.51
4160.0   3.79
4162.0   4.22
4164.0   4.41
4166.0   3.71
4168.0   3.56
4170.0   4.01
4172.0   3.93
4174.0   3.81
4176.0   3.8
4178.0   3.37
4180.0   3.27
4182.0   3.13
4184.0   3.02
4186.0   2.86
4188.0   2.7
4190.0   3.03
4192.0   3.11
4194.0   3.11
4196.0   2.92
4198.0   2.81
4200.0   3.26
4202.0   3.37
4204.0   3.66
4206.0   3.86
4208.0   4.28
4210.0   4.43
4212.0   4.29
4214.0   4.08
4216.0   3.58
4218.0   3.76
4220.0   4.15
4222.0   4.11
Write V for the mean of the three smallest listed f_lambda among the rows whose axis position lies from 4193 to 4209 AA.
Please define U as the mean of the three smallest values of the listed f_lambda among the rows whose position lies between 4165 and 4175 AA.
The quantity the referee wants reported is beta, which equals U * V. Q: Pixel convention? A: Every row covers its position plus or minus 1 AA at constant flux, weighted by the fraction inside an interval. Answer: 10.9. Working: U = 3.7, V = 2.9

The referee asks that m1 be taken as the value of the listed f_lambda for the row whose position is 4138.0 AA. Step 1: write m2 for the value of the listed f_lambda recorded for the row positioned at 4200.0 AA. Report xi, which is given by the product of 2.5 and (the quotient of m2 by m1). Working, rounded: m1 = 3.34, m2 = 3.26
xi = 2.4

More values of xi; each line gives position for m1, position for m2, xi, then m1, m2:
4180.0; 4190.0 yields 2.3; 3.27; 3.03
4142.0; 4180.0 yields 2.4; 3.41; 3.27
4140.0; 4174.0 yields 2.9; 3.23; 3.81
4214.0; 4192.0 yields 1.9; 4.08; 3.11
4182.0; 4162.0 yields 3.4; 3.13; 4.22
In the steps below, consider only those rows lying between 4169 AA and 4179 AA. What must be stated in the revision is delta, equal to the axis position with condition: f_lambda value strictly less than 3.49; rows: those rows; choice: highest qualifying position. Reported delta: 4178.0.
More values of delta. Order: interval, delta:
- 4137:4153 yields 4152.0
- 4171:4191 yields 4190.0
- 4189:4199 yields 4198.0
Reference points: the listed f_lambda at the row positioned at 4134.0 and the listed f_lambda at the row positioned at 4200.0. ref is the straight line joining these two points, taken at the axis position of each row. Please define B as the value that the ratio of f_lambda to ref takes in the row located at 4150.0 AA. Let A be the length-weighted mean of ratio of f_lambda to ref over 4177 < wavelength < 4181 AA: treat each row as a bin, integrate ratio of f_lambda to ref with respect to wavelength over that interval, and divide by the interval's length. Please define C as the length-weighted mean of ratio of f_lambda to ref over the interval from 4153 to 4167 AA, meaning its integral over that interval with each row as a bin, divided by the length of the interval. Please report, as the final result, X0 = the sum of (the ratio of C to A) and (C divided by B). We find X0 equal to 2.65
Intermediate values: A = 0.93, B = 0.6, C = 0.9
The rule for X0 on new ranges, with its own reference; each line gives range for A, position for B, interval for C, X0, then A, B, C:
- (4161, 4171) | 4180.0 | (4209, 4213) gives 2.87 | 1.05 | 0.9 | 1.4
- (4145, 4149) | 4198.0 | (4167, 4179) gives 2.80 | 0.64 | 0.9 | 1.0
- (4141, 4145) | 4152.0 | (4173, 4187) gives 2.58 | 0.84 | 0.6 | 0.9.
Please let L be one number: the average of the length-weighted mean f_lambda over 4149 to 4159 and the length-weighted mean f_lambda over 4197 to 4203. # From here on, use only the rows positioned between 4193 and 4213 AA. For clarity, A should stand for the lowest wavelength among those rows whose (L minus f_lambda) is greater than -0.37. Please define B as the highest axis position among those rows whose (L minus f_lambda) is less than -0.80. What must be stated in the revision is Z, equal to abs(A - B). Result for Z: 18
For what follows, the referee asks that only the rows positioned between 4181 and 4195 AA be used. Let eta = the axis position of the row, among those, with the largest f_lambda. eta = 4182.0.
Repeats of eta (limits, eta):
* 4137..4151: 4144.0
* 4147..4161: 4160.0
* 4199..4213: 4210.0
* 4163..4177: 4164.0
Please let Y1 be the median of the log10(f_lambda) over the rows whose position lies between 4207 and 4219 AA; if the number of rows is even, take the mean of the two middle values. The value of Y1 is 0.62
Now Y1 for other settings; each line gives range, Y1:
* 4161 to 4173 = 0.60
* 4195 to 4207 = 0.52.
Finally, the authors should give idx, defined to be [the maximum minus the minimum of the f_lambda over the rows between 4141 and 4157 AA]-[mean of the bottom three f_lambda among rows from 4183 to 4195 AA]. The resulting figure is -1.63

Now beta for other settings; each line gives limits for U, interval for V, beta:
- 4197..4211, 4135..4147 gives 9.9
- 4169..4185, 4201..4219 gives 11.1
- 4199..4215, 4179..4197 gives 9.7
